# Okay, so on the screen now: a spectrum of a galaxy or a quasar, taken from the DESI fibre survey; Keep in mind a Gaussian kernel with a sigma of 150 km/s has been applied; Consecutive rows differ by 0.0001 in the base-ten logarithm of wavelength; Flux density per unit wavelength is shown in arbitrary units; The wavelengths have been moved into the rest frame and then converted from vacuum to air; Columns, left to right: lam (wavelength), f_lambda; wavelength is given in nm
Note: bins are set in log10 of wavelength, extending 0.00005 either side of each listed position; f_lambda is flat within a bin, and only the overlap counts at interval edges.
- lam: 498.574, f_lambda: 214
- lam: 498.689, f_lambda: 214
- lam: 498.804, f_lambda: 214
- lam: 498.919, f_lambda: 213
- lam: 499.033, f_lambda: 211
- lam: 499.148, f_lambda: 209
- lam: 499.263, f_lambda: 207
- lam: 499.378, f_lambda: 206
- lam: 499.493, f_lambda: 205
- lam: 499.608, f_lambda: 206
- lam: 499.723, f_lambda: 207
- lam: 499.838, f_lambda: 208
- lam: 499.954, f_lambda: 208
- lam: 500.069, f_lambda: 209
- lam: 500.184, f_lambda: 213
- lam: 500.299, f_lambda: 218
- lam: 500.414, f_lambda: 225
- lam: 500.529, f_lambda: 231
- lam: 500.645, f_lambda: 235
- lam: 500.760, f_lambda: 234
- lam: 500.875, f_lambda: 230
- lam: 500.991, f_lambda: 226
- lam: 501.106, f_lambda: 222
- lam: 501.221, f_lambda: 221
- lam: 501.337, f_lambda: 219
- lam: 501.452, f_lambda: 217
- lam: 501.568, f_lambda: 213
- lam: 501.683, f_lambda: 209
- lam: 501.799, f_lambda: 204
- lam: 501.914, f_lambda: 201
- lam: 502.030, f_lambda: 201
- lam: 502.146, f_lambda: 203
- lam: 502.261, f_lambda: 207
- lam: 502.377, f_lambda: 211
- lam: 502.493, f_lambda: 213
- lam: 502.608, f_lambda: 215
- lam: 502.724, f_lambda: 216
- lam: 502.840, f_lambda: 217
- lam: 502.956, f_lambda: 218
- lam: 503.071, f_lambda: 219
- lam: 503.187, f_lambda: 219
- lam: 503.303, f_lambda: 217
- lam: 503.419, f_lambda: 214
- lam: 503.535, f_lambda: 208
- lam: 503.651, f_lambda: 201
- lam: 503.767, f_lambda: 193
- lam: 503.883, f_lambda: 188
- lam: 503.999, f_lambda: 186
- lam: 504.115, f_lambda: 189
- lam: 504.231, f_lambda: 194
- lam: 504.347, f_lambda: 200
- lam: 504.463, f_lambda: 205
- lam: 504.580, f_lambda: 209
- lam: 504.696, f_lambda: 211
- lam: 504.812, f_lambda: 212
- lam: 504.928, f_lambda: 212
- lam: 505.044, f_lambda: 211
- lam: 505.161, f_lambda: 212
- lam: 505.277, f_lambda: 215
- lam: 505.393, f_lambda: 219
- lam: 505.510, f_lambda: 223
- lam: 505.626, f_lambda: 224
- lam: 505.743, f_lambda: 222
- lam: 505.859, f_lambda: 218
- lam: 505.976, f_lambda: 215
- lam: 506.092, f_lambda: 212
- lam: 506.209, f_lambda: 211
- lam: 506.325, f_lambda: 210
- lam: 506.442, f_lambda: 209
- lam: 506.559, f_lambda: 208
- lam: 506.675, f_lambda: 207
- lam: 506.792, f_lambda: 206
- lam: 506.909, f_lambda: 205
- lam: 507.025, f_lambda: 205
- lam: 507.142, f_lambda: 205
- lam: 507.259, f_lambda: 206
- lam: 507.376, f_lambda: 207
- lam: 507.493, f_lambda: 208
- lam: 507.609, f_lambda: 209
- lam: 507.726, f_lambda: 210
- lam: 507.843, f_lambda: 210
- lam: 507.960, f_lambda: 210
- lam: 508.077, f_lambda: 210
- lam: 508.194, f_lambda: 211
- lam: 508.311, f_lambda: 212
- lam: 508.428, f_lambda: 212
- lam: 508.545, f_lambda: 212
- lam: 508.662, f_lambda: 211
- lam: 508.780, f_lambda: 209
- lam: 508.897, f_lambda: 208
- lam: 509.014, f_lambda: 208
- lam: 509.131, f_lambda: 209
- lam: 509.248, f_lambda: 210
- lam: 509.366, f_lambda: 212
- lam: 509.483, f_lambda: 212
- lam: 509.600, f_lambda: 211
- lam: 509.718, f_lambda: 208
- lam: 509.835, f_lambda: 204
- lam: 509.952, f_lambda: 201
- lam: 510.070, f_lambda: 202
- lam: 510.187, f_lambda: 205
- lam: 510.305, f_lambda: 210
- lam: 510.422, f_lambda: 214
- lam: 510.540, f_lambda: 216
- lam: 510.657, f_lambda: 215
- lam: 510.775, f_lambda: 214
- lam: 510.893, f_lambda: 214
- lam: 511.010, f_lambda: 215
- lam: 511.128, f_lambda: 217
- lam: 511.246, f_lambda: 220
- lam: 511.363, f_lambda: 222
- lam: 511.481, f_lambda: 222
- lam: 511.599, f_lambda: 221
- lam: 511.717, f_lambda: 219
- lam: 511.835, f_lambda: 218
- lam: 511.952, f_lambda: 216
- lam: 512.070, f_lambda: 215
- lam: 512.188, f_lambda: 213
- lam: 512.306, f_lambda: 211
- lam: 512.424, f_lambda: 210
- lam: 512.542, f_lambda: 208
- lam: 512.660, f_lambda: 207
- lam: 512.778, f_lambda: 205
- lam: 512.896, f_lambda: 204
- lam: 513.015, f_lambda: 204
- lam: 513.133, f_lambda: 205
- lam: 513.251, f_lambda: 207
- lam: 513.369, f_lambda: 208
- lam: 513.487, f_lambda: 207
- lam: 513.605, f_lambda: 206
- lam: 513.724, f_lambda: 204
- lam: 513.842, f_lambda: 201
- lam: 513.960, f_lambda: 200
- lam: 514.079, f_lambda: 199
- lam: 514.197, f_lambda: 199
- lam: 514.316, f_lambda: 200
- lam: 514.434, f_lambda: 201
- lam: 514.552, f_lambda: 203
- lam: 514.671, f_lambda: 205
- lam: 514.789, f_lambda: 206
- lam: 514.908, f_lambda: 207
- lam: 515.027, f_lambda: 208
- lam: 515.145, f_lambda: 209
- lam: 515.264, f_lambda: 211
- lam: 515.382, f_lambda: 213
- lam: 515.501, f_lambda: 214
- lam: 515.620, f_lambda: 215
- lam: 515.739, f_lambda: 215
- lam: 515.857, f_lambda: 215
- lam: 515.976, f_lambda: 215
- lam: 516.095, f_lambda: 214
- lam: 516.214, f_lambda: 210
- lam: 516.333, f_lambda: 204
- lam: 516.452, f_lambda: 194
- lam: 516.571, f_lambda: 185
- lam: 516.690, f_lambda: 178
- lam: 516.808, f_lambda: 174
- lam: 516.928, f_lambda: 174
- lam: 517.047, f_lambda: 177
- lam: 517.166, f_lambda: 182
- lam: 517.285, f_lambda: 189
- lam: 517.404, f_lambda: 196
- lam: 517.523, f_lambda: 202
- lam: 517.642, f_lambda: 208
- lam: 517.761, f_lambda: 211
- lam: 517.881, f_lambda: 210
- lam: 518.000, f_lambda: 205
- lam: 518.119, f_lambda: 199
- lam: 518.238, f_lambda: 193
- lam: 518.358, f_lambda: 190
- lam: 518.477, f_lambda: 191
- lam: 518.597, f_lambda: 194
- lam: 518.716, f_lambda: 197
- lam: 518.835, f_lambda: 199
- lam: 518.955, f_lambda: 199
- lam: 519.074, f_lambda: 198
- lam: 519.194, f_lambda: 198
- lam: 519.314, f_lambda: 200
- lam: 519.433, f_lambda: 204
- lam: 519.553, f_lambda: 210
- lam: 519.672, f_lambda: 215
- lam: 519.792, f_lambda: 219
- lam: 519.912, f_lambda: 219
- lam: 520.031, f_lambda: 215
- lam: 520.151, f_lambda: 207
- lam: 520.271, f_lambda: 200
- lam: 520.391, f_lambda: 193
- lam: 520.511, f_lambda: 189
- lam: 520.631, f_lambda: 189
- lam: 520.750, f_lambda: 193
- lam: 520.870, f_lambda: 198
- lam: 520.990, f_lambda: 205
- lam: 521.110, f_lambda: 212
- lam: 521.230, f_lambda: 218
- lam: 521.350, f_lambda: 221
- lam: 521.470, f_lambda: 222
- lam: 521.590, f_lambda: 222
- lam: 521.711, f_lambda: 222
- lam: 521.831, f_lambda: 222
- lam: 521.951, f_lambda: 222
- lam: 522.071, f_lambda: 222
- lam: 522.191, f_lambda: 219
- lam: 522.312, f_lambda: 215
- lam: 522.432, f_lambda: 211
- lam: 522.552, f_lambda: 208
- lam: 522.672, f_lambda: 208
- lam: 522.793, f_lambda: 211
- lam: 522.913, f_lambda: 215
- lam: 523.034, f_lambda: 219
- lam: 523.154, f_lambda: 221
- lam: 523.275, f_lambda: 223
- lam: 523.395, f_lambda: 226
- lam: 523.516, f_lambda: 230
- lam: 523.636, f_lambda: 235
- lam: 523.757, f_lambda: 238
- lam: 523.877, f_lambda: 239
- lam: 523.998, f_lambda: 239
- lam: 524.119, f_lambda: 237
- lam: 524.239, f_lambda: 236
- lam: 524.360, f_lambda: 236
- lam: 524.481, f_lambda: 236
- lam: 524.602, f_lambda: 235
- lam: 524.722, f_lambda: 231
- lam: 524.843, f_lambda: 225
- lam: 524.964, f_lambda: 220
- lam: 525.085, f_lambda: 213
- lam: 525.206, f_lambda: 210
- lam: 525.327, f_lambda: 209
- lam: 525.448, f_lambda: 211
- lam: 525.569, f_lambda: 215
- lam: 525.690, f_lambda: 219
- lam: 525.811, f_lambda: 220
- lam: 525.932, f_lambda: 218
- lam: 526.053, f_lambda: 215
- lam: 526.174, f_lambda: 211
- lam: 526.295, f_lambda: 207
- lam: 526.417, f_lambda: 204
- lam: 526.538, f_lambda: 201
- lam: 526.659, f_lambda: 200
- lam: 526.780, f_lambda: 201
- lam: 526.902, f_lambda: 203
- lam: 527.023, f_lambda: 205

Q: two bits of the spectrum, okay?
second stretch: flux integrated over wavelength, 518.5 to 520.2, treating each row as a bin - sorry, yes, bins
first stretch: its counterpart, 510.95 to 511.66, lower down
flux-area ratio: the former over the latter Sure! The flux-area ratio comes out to 2.2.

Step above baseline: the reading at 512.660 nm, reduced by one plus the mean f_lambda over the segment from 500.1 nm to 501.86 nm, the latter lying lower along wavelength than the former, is -15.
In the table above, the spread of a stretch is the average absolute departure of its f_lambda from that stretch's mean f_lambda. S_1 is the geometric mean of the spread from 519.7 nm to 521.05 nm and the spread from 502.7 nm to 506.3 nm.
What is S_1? 8.9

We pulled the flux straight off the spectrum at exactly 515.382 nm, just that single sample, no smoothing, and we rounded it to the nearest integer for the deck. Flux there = 213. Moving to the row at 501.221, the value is 221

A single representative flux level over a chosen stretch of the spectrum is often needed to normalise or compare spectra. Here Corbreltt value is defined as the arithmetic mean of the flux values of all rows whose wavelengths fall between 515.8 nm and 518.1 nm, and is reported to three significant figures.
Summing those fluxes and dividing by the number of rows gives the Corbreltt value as 197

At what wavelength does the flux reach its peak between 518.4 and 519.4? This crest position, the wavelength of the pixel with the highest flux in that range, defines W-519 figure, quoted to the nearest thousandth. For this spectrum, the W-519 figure 519.314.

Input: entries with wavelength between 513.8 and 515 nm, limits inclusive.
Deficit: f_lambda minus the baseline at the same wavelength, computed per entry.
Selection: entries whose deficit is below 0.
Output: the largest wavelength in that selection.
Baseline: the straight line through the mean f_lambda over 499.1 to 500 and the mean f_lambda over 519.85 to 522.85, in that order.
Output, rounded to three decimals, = 514.908 nm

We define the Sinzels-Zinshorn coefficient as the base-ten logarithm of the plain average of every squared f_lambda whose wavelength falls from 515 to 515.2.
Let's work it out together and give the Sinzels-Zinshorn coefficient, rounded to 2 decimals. 4.64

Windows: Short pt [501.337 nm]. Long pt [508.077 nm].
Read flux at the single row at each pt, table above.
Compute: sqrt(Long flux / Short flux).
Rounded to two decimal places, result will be 0.98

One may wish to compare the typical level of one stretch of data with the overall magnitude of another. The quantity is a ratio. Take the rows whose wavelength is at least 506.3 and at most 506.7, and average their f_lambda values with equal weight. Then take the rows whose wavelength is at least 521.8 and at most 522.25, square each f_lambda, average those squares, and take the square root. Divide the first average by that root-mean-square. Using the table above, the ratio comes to 0.94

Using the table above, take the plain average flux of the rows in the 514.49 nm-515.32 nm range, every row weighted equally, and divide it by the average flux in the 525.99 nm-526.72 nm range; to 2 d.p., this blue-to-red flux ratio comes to 1.00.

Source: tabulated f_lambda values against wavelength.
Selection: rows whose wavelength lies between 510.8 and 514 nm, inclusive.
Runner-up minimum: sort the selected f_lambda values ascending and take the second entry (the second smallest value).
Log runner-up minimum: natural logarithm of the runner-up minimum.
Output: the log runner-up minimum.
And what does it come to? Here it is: 5.30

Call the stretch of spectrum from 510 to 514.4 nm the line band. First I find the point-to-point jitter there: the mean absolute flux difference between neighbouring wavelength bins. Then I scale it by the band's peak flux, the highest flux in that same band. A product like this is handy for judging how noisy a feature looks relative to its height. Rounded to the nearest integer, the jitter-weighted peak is 345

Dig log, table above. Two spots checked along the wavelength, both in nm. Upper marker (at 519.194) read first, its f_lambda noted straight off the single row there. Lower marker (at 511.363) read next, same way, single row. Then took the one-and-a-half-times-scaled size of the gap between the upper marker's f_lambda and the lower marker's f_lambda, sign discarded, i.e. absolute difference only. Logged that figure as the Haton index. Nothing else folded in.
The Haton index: 36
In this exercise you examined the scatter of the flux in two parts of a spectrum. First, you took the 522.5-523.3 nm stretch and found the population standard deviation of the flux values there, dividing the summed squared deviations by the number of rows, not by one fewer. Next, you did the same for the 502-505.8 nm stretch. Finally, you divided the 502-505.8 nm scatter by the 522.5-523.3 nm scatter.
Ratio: 1.8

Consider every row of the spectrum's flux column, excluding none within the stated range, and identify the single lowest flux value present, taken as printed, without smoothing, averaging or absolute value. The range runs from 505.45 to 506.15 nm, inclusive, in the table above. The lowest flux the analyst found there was 212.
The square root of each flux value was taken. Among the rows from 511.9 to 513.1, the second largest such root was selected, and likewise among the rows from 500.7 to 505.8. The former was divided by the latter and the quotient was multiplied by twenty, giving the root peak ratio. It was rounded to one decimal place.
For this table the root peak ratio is 19.3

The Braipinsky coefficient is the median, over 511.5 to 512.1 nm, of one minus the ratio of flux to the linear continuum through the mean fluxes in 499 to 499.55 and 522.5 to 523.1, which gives -0.038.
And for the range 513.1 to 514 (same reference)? 0.023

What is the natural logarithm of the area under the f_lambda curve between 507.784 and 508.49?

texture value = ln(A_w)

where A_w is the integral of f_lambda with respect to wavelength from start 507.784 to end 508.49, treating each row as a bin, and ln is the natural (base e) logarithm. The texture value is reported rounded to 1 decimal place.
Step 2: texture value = 5.0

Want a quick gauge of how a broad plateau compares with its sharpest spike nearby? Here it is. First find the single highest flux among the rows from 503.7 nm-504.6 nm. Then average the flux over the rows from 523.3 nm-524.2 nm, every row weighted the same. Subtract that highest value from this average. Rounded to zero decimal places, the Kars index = 26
